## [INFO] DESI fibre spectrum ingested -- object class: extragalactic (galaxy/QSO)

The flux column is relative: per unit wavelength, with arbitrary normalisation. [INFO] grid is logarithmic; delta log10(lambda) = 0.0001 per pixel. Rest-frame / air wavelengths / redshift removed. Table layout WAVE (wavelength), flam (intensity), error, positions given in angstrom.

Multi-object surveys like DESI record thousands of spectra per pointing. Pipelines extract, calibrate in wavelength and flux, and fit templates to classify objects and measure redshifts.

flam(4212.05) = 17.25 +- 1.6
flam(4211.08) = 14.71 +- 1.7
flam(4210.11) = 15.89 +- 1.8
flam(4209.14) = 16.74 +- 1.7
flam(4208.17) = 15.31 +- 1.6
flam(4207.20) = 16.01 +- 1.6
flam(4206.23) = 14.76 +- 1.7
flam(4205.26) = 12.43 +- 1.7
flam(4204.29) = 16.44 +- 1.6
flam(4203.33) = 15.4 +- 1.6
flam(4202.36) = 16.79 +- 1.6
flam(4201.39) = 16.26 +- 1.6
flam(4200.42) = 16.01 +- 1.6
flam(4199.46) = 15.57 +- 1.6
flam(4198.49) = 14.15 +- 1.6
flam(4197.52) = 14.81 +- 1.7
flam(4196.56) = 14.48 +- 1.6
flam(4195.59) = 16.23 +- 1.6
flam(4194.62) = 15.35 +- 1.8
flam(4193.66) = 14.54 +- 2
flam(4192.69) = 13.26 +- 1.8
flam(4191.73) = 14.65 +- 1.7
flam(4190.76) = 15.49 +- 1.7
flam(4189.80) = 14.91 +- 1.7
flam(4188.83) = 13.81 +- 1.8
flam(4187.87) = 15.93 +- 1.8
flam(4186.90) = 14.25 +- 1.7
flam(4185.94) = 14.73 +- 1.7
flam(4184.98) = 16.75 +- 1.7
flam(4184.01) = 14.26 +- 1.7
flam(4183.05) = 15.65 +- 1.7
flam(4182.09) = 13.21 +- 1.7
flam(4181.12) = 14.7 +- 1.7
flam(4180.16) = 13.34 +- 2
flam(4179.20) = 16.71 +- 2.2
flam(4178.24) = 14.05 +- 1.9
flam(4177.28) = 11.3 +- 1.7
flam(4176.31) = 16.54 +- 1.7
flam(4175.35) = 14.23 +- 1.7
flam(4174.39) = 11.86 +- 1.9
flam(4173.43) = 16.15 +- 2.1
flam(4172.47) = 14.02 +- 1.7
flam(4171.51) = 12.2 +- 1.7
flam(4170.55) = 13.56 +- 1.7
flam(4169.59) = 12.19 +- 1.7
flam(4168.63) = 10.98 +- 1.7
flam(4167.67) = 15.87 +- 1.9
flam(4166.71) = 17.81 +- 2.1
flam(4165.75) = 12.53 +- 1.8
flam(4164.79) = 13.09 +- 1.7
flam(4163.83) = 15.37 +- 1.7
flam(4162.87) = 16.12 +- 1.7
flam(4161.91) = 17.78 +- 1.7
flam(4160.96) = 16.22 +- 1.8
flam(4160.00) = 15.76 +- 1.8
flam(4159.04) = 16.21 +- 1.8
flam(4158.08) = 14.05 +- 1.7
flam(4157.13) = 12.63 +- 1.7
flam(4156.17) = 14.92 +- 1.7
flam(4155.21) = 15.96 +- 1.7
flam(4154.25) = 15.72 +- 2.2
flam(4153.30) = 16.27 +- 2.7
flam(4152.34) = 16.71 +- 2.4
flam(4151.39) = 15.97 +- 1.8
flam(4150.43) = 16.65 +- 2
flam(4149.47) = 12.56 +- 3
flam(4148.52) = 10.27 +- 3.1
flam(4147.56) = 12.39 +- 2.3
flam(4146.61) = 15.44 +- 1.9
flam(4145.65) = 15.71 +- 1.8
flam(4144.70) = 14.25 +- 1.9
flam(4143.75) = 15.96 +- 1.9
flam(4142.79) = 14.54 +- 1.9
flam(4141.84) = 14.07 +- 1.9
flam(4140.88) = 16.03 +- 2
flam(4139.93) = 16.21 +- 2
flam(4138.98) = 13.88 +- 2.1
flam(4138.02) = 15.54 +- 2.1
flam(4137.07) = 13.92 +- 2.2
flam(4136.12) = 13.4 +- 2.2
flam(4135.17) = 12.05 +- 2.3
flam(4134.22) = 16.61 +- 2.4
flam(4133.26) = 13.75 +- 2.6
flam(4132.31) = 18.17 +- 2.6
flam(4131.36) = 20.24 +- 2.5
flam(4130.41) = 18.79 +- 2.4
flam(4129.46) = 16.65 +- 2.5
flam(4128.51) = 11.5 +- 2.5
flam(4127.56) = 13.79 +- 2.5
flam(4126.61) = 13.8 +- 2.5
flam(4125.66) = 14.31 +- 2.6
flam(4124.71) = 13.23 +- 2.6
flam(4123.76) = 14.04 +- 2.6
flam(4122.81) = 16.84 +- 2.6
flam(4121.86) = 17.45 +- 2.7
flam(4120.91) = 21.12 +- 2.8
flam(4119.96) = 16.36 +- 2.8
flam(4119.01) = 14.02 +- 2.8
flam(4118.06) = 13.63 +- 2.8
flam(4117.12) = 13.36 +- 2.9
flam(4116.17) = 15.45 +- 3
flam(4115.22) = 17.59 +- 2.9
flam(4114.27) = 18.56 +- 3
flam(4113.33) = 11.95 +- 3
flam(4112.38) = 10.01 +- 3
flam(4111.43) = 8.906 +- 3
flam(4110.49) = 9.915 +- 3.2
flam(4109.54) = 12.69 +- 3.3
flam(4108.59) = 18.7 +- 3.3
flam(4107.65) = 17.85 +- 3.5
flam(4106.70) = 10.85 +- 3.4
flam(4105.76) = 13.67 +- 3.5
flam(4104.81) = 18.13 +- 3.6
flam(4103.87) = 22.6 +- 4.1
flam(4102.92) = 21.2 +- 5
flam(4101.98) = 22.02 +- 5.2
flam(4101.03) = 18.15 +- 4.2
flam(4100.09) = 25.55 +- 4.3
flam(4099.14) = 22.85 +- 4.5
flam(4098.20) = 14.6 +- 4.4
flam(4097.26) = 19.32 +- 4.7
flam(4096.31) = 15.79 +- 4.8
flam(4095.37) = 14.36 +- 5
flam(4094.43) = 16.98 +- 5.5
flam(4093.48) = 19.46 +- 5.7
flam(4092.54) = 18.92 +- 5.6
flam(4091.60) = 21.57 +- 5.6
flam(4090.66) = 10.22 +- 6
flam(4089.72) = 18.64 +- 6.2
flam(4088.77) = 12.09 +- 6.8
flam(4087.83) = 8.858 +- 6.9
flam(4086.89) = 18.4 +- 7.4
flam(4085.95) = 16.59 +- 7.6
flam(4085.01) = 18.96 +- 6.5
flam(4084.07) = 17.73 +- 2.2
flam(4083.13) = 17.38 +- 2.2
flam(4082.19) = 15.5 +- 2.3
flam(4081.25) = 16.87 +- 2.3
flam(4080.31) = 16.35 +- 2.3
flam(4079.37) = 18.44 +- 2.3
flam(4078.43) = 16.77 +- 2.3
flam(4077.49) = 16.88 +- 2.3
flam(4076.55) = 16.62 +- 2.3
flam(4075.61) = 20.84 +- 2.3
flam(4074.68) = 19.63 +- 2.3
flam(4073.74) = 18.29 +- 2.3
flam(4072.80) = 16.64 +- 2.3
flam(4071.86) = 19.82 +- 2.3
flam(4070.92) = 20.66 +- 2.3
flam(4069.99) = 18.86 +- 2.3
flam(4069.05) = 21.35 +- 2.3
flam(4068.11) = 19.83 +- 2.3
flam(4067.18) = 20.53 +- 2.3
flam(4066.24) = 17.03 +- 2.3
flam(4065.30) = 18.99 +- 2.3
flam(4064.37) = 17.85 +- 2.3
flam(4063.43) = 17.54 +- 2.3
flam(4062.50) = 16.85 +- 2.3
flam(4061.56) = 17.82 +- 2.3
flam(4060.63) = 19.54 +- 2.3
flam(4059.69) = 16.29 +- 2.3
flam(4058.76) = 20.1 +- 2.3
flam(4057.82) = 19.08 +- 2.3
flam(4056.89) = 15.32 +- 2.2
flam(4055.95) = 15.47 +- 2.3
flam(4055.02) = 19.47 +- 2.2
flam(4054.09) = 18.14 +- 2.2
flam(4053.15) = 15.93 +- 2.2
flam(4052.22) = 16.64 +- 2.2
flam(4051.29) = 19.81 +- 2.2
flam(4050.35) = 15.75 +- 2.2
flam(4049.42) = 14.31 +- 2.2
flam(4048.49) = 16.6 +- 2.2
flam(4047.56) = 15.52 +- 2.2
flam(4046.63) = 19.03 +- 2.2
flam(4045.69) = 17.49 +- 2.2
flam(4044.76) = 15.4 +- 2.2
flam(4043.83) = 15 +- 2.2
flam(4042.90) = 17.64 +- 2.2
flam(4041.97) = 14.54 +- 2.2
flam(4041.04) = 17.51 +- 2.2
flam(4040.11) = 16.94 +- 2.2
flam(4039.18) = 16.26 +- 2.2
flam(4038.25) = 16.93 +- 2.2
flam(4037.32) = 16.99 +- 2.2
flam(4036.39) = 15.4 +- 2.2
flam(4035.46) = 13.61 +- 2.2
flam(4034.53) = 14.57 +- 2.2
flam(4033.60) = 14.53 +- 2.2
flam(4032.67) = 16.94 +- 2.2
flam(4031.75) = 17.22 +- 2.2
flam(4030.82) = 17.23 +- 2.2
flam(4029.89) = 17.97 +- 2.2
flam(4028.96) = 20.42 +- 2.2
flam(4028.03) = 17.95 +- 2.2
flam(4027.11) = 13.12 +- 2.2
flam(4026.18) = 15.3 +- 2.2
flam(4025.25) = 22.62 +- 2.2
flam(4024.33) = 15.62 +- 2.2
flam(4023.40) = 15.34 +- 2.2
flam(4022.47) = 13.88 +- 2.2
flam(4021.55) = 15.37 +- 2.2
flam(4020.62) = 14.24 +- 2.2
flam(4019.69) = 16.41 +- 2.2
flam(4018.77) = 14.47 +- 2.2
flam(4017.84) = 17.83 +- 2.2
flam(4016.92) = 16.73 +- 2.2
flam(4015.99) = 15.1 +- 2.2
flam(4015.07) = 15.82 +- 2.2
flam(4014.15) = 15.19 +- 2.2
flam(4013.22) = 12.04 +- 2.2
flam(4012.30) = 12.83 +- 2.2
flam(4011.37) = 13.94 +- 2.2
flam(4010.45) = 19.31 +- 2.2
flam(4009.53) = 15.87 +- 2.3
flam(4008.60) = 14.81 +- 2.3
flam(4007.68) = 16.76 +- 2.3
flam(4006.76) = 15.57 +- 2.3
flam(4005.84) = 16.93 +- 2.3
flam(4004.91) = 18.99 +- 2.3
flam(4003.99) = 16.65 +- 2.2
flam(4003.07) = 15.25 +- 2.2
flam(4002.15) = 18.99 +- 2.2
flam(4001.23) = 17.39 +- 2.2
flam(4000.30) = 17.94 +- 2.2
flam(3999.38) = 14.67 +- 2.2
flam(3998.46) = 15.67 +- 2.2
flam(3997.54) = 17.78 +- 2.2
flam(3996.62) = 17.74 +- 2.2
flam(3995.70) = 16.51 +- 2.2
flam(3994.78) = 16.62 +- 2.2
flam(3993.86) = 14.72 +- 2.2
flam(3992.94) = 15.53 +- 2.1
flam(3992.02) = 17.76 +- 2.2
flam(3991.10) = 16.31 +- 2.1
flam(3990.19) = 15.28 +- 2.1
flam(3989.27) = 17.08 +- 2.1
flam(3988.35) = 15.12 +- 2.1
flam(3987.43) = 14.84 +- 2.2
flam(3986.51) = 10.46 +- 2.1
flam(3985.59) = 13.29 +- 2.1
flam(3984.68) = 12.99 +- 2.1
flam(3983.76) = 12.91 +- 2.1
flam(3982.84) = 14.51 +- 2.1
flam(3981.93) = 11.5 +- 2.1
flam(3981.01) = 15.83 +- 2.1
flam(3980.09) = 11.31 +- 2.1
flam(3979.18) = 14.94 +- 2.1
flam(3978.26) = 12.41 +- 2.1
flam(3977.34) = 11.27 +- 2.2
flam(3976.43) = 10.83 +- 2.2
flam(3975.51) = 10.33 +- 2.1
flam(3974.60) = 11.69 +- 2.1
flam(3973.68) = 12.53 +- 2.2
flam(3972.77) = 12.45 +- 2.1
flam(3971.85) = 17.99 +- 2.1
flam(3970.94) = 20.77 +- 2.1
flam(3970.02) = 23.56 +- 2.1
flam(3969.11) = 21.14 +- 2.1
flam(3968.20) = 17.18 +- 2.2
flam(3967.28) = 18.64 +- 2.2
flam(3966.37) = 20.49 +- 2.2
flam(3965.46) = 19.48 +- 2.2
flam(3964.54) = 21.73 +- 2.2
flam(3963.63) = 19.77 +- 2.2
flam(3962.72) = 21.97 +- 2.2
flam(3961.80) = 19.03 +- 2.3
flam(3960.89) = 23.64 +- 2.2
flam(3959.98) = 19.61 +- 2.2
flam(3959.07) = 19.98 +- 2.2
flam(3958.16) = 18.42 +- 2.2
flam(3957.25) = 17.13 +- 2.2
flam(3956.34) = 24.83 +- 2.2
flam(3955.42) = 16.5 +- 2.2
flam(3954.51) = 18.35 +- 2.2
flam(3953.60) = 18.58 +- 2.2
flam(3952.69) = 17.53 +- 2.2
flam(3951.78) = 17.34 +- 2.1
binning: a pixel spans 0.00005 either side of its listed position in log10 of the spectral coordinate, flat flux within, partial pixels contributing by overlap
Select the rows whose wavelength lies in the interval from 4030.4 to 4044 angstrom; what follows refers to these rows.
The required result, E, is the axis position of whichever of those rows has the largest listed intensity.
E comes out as 4042.90 angstrom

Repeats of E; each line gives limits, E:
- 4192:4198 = 4195.59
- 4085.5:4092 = 4091.60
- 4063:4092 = 4091.60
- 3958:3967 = 3960.89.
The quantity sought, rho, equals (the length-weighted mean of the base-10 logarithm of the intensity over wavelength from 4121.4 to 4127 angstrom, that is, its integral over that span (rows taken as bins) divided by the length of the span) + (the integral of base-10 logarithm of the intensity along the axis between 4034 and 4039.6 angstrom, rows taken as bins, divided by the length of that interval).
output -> 2.36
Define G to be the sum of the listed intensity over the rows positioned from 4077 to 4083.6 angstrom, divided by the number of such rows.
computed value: 16.9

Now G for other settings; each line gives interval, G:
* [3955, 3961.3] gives 20.0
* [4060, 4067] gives 17.9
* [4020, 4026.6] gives 16.1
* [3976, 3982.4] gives 12.6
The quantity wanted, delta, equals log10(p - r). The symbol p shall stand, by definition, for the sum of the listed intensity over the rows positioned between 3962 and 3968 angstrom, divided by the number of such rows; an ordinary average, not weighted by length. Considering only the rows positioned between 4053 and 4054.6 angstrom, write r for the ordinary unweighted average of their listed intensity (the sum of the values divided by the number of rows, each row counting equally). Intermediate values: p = 20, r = 17.0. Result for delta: 0.5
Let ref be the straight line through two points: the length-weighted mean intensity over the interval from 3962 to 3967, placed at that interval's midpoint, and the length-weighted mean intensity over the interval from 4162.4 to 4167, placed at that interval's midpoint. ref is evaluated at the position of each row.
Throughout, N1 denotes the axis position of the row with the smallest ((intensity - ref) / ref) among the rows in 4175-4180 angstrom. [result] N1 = 4177.28 angstrom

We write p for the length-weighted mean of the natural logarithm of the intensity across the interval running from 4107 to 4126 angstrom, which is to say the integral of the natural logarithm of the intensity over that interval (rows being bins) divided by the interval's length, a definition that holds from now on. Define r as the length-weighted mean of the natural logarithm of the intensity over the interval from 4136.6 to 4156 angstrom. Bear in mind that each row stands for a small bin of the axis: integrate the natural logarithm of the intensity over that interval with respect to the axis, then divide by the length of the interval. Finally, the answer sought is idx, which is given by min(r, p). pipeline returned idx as 2.67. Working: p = 2.67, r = 2.69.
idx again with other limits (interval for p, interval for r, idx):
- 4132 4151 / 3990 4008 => 2.67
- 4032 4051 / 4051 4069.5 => 2.78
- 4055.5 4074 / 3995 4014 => 2.78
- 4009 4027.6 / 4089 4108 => 2.73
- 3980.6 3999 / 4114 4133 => 2.71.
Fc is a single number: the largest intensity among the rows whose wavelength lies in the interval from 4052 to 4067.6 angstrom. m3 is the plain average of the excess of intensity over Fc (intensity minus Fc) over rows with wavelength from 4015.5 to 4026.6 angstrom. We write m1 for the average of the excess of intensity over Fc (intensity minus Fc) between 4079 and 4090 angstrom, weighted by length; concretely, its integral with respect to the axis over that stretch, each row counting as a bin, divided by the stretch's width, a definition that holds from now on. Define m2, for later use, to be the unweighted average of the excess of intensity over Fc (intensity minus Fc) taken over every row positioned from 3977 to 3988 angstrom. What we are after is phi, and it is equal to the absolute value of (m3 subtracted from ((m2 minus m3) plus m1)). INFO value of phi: 2.9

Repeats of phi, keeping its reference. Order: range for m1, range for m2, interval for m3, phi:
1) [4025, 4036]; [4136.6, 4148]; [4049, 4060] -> 2.9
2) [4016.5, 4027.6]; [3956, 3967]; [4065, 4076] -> 2.3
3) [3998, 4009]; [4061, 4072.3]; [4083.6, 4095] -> 2.5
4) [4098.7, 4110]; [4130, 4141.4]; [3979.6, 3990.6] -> 6.9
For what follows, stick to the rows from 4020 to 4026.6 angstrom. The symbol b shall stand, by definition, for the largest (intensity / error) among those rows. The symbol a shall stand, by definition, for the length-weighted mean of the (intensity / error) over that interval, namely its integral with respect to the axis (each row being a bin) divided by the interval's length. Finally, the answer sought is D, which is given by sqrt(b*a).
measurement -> 8.7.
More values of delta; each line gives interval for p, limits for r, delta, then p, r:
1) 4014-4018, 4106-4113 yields 0.5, 16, 12.7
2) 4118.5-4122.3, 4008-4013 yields 0.3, 17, 15.4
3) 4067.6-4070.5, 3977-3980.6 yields 0.9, 20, 12.5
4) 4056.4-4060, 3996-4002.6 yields -0.3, 18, 17.2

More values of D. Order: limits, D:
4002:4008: 8.0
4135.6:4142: 7.6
